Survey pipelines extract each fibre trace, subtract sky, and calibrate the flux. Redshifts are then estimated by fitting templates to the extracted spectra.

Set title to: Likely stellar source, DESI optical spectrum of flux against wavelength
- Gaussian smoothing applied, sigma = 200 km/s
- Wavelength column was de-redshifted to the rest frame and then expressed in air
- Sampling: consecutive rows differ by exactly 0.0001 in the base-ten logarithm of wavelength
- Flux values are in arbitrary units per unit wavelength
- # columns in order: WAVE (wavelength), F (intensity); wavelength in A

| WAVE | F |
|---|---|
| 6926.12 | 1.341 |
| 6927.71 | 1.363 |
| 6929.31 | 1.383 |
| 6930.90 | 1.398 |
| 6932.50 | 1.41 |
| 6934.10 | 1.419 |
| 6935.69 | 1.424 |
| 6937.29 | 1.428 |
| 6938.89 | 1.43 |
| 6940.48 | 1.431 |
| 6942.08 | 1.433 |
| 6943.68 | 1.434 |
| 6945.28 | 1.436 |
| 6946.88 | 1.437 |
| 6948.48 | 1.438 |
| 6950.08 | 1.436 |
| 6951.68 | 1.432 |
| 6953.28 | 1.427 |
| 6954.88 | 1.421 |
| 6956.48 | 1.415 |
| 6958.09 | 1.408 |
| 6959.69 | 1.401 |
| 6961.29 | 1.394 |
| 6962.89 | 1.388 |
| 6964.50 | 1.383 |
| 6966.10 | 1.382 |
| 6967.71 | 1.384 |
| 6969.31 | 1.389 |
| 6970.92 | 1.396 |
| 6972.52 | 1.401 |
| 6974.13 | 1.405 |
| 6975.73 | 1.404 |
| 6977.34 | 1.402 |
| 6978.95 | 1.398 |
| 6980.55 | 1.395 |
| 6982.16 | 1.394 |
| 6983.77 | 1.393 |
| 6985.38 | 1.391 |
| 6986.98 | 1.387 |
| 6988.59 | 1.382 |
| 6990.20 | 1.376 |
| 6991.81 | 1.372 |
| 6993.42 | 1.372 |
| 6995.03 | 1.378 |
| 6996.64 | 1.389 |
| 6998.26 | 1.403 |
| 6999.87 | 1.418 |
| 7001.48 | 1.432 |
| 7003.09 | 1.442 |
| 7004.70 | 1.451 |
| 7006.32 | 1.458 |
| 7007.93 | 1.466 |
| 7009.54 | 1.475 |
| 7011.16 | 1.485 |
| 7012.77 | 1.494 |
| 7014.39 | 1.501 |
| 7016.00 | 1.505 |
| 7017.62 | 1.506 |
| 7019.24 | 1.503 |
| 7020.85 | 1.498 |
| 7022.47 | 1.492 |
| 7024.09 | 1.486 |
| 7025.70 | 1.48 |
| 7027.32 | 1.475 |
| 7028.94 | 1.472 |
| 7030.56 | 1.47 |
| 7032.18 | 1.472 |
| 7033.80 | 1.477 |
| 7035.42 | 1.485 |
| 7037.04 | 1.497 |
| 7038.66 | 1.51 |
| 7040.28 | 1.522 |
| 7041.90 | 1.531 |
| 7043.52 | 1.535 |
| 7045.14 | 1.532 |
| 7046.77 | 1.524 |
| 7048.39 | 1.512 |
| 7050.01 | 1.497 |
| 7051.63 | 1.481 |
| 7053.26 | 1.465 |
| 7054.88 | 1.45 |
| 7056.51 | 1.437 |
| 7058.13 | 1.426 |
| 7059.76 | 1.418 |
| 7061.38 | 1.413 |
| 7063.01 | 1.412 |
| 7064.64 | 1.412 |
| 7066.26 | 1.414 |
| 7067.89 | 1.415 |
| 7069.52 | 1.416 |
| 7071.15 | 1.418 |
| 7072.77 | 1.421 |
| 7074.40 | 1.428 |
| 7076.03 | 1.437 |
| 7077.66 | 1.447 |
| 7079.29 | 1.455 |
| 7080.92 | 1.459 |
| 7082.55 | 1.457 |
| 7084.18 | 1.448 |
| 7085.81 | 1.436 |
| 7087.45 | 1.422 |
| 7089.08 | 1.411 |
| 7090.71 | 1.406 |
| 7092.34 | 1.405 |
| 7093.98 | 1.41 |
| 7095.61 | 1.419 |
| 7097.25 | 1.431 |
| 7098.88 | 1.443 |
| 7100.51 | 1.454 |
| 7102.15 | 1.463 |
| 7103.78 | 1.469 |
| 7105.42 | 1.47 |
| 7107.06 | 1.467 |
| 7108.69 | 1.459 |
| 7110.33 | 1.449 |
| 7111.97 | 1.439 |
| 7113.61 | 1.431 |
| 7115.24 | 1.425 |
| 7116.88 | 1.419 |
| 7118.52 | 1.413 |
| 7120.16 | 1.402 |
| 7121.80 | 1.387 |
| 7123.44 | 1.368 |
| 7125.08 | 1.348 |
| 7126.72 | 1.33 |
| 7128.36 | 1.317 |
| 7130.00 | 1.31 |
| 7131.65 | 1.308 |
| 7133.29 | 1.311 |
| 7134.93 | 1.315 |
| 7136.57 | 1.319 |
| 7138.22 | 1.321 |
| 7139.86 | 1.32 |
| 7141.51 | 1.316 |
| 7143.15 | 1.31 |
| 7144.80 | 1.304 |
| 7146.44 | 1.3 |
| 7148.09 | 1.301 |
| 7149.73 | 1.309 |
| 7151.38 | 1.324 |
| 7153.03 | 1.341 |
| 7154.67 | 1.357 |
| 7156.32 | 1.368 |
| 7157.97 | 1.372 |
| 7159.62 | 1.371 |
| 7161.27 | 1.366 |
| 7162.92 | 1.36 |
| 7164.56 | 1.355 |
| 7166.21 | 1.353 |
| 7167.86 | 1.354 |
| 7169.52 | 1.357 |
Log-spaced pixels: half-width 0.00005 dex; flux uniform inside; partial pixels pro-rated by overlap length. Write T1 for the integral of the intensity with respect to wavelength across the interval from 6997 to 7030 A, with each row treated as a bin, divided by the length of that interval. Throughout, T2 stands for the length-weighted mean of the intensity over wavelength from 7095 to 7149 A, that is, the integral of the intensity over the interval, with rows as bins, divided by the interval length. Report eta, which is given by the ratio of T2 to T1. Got 0.94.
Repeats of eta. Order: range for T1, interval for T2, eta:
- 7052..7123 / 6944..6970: 0.99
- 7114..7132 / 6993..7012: 1.05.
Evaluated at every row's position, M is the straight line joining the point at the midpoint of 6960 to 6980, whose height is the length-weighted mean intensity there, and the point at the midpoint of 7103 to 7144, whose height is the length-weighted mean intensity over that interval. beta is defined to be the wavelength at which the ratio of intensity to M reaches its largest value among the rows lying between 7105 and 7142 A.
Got 7105.42 A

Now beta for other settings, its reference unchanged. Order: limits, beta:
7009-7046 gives 7043.52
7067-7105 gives 7103.78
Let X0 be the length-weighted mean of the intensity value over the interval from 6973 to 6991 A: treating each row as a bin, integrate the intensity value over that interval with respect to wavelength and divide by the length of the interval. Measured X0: 1.39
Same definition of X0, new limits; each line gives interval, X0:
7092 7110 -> 1.45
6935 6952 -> 1.43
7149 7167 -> 1.35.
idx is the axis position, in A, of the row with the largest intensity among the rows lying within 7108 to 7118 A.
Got 7108.69 A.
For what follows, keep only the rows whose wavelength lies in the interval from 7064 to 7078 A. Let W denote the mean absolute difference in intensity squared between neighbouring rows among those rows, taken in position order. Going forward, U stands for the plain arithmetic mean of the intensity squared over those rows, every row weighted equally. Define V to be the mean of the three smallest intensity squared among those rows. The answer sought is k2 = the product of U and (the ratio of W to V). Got 0.013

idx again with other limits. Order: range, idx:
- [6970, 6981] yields 6974.13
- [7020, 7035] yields 7020.85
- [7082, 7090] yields 7082.55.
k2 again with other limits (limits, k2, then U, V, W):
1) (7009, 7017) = 0.023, 2.23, 2.20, 0.022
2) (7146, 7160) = 0.026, 1.79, 1.70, 0.024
